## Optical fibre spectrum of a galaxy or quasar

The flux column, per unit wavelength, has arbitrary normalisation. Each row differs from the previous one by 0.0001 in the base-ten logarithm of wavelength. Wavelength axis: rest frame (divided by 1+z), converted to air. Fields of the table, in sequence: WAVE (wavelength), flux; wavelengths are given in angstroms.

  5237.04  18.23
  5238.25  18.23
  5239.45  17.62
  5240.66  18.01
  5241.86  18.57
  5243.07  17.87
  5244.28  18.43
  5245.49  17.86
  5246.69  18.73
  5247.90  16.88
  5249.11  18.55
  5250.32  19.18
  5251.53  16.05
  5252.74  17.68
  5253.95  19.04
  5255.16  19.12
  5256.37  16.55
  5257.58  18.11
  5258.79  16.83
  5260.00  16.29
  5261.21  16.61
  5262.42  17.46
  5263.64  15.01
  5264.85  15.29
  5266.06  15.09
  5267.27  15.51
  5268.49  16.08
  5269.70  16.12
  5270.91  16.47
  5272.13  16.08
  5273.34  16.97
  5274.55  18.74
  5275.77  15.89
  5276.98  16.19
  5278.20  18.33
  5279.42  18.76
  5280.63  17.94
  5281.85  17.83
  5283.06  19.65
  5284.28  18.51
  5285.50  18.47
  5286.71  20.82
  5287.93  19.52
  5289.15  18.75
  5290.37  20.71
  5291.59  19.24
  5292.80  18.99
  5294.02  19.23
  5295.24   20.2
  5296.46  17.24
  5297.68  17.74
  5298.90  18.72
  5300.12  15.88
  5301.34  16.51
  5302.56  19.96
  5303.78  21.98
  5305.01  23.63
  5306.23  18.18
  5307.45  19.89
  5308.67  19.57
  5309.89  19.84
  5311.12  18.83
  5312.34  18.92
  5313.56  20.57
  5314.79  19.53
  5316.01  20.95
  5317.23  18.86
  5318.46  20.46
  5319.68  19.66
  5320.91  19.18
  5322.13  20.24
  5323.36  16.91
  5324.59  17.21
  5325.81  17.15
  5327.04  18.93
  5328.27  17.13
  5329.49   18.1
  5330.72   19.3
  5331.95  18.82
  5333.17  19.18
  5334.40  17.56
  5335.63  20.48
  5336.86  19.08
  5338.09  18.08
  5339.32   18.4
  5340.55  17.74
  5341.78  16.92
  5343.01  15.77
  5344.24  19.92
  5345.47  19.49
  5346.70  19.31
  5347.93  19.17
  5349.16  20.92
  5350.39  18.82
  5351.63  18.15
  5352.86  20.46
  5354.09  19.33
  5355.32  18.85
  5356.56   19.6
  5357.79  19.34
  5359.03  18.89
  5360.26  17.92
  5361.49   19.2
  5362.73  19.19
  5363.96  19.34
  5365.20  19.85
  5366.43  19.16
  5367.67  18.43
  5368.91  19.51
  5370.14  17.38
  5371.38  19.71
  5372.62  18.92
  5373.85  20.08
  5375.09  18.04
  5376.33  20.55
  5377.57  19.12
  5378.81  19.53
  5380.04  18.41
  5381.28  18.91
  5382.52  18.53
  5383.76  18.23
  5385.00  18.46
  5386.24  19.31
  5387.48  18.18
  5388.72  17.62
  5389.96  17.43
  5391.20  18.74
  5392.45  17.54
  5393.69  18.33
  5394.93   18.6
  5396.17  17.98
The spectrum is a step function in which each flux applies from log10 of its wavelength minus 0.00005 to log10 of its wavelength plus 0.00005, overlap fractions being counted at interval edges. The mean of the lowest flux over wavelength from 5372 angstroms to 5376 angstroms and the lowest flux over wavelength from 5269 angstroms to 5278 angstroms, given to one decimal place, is 17.0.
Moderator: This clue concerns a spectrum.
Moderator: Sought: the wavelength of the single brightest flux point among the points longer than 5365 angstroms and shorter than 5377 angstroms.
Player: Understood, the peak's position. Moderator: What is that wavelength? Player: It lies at 5376.33 angstroms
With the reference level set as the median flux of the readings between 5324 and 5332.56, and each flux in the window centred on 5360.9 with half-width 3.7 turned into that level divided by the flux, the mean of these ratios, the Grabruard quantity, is 0.954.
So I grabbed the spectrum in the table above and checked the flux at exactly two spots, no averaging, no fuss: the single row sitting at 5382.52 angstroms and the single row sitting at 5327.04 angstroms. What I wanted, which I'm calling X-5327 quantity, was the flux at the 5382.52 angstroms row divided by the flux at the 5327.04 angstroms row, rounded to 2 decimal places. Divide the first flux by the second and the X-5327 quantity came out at 0.98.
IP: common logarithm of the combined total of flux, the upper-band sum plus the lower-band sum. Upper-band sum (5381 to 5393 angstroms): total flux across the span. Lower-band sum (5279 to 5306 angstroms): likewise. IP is 2.78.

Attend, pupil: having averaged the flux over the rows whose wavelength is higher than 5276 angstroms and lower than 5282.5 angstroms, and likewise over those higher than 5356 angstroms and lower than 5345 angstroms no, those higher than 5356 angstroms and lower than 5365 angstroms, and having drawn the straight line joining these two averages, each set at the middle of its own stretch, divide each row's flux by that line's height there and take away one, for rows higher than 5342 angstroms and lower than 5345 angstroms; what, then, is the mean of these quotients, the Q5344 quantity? -0.05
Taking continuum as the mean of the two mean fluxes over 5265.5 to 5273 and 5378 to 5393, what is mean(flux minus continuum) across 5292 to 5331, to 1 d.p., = 1.9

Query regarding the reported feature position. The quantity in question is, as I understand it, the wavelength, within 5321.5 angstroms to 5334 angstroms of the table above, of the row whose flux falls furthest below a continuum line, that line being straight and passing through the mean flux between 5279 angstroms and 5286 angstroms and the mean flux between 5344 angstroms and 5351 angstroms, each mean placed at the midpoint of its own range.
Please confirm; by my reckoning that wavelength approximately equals 5323.36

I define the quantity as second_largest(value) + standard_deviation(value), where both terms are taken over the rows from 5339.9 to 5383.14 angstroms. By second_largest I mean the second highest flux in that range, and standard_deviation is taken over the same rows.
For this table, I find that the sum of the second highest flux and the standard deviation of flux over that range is 21.6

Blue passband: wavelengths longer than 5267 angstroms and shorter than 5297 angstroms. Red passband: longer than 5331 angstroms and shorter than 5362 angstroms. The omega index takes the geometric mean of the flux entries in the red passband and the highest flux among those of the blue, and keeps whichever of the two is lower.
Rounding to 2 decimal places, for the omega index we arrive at 18.82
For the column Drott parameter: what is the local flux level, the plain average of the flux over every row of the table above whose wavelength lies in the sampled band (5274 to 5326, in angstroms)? 19.0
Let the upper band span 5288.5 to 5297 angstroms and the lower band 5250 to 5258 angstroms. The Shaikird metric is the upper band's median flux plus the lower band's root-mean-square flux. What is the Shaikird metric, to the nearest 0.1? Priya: 37.2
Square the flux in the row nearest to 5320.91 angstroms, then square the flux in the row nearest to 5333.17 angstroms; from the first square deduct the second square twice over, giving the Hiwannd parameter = -368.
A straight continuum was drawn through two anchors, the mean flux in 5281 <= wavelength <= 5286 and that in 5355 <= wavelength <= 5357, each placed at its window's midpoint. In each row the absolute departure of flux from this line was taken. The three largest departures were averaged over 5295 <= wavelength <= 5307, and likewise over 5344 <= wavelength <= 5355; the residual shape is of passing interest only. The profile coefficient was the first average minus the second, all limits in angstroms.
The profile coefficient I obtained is 2.3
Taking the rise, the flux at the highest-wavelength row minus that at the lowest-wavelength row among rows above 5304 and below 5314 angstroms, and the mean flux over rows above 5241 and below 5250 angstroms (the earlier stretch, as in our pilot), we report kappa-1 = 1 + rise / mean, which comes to 0.83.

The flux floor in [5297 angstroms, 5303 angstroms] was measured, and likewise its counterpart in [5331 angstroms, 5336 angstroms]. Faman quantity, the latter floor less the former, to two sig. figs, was 1.7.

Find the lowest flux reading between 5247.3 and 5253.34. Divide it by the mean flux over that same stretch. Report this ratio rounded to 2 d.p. 0.91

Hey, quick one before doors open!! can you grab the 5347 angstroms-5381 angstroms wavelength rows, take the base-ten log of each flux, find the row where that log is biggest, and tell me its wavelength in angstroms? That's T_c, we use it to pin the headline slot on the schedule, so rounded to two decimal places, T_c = 5349.16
